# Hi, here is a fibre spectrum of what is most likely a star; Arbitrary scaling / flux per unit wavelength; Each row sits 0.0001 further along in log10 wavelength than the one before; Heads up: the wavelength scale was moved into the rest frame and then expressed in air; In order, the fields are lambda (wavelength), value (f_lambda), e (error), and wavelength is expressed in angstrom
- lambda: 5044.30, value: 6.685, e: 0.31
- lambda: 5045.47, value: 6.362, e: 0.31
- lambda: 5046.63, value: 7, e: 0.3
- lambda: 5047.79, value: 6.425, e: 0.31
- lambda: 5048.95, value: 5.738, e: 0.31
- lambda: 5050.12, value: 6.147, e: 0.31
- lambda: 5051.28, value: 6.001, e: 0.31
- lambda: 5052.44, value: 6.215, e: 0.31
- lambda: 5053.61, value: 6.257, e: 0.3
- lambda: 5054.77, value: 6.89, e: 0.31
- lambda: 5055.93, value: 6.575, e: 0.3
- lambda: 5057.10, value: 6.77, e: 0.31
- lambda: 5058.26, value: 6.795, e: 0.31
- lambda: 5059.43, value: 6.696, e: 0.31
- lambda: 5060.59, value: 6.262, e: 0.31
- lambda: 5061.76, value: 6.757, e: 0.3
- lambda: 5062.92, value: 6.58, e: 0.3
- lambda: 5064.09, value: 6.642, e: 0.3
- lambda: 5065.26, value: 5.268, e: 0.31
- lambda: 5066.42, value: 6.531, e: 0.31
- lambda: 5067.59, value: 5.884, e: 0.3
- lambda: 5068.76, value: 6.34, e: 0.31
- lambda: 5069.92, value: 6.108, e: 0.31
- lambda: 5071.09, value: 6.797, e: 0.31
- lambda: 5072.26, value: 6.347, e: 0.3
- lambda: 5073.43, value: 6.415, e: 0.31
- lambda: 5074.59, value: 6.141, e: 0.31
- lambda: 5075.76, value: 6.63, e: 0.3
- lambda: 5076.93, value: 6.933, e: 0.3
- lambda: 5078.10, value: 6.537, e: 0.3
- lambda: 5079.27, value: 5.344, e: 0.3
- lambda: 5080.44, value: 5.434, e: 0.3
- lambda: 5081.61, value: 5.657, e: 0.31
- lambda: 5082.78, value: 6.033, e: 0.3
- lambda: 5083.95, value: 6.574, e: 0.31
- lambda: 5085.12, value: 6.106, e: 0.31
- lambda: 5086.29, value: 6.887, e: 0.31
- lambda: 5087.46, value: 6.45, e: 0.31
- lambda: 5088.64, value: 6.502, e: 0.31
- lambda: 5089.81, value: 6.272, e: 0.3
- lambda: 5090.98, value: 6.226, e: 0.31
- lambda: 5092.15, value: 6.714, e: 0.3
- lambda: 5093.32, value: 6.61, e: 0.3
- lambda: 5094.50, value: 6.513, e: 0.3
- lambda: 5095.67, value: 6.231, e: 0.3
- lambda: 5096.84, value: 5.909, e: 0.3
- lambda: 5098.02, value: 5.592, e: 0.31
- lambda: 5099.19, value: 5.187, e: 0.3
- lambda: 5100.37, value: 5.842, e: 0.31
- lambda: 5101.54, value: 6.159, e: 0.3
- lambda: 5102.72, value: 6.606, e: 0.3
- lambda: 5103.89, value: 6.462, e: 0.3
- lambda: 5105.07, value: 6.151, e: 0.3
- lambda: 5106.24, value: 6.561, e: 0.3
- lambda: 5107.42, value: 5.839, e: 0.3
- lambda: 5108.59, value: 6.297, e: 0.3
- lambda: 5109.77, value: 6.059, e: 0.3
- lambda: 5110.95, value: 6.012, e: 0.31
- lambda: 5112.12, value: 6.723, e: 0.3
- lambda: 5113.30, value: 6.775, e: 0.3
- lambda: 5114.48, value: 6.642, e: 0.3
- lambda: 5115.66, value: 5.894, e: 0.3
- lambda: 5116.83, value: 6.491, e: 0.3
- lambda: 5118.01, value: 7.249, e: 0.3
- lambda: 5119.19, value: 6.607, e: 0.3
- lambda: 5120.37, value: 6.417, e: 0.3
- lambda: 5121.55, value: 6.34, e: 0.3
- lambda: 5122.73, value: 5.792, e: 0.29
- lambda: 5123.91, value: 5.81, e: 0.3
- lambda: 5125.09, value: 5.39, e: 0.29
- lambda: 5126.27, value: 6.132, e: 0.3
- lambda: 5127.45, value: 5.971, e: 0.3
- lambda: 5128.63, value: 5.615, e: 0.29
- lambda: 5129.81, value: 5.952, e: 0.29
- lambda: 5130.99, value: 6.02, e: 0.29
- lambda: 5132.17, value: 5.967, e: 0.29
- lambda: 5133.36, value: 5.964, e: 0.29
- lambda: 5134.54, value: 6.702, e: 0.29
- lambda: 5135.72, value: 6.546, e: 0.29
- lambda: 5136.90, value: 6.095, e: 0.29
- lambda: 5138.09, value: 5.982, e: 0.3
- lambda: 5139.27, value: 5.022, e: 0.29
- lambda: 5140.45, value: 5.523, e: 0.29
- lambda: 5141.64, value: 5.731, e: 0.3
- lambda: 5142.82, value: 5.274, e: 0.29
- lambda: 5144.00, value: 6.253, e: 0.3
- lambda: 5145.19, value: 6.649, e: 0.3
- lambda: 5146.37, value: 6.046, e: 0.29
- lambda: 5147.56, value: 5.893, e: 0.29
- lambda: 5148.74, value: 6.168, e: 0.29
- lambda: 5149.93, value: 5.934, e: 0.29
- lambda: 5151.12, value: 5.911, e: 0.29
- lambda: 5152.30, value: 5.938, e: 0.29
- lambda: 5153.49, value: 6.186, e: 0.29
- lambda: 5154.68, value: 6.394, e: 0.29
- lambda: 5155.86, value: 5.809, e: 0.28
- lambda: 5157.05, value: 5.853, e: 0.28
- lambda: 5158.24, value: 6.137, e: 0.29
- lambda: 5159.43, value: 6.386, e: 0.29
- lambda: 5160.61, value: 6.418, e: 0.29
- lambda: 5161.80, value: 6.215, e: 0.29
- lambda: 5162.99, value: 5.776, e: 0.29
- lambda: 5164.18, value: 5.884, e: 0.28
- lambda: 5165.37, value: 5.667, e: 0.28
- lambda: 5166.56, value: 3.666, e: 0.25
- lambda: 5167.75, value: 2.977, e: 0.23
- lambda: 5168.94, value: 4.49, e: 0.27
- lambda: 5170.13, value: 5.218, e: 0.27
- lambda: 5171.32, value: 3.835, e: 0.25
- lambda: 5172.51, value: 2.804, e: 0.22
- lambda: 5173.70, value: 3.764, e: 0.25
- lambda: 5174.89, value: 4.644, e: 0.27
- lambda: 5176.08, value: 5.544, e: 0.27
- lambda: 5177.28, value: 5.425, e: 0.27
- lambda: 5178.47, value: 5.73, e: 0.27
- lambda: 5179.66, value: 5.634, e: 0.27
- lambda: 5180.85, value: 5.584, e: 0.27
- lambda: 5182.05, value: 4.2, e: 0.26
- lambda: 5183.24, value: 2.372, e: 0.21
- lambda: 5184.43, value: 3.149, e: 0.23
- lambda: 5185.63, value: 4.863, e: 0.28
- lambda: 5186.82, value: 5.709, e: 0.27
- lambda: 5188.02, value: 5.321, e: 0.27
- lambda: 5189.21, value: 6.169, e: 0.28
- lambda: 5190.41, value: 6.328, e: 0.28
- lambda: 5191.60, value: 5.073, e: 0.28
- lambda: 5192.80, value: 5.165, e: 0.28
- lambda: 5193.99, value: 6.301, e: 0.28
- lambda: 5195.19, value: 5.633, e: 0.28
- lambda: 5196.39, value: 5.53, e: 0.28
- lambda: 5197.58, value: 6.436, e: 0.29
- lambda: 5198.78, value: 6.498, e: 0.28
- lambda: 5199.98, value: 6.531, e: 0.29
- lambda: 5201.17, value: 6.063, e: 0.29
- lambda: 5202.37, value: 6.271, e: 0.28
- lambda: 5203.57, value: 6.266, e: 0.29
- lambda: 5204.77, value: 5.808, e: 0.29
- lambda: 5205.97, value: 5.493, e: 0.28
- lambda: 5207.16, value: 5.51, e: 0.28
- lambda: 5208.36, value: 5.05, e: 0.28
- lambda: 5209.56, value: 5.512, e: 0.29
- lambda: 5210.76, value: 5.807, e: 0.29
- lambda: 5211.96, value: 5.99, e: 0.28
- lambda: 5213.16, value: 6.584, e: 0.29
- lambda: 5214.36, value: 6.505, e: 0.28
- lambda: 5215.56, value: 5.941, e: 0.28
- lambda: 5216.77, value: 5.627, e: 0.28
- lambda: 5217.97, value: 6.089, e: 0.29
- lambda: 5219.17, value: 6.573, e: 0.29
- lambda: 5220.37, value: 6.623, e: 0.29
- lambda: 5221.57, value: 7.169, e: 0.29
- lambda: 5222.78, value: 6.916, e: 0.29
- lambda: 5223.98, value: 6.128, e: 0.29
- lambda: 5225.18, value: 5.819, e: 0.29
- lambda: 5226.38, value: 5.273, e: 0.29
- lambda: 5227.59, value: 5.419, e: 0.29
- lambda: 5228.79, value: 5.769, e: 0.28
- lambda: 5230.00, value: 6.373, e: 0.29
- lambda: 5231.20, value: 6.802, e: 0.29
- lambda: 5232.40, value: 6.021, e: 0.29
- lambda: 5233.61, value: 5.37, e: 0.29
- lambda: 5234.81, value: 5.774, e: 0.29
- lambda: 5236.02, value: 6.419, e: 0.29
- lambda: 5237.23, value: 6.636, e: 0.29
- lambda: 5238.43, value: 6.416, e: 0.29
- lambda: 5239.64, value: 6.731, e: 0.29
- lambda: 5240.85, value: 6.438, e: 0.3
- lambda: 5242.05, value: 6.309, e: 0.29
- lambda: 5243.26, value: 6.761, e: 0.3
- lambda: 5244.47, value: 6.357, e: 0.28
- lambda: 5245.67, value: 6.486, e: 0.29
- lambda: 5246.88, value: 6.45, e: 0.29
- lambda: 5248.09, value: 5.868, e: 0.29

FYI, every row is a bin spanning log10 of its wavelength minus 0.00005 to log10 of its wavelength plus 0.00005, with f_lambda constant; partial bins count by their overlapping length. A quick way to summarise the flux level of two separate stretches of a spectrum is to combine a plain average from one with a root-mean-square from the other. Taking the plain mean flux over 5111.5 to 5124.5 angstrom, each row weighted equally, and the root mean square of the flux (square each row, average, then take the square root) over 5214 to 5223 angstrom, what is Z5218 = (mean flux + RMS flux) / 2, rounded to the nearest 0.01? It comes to 6.44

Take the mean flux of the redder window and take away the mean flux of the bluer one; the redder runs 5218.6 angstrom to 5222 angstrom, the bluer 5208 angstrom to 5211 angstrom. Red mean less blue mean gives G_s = 1.3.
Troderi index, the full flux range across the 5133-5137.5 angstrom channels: 0.74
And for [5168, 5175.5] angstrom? 2.41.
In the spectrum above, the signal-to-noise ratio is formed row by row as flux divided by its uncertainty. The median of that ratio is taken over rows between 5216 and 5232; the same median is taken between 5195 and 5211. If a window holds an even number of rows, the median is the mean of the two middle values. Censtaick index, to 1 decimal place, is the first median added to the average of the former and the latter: 41.7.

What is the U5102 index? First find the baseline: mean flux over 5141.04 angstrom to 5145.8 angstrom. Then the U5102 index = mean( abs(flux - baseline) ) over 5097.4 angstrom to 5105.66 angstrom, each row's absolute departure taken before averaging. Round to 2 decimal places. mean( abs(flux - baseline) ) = 0.40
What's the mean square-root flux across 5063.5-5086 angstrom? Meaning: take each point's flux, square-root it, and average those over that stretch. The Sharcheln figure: 2.49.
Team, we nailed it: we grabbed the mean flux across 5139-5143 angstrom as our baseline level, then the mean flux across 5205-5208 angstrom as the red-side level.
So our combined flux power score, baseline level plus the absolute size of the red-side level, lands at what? 10.9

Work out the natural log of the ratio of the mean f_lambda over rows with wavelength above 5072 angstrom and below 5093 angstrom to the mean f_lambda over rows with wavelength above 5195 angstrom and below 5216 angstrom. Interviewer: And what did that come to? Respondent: 0.05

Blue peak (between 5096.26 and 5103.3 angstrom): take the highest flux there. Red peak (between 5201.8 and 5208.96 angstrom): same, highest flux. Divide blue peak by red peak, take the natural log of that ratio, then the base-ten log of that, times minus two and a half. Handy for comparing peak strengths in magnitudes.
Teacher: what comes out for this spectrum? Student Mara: 3.21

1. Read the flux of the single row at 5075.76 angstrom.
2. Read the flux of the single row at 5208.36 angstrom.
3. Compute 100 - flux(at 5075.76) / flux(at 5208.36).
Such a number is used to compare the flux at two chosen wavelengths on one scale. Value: 98.7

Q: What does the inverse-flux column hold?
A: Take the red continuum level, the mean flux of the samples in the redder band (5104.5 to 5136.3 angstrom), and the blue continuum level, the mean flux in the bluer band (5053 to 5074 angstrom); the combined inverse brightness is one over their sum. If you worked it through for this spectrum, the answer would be 0.079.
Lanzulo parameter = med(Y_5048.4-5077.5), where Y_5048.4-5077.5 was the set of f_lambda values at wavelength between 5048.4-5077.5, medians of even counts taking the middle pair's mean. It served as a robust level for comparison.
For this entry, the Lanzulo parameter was 6.4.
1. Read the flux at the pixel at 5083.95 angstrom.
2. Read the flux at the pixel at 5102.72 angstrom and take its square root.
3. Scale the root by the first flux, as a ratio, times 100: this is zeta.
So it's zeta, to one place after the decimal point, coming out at 39.1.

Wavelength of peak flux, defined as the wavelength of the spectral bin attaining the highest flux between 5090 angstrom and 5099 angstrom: 5092.15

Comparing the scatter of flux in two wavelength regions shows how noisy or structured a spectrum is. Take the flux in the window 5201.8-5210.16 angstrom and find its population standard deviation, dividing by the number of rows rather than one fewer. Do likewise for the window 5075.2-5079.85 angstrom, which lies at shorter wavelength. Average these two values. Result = 0.51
